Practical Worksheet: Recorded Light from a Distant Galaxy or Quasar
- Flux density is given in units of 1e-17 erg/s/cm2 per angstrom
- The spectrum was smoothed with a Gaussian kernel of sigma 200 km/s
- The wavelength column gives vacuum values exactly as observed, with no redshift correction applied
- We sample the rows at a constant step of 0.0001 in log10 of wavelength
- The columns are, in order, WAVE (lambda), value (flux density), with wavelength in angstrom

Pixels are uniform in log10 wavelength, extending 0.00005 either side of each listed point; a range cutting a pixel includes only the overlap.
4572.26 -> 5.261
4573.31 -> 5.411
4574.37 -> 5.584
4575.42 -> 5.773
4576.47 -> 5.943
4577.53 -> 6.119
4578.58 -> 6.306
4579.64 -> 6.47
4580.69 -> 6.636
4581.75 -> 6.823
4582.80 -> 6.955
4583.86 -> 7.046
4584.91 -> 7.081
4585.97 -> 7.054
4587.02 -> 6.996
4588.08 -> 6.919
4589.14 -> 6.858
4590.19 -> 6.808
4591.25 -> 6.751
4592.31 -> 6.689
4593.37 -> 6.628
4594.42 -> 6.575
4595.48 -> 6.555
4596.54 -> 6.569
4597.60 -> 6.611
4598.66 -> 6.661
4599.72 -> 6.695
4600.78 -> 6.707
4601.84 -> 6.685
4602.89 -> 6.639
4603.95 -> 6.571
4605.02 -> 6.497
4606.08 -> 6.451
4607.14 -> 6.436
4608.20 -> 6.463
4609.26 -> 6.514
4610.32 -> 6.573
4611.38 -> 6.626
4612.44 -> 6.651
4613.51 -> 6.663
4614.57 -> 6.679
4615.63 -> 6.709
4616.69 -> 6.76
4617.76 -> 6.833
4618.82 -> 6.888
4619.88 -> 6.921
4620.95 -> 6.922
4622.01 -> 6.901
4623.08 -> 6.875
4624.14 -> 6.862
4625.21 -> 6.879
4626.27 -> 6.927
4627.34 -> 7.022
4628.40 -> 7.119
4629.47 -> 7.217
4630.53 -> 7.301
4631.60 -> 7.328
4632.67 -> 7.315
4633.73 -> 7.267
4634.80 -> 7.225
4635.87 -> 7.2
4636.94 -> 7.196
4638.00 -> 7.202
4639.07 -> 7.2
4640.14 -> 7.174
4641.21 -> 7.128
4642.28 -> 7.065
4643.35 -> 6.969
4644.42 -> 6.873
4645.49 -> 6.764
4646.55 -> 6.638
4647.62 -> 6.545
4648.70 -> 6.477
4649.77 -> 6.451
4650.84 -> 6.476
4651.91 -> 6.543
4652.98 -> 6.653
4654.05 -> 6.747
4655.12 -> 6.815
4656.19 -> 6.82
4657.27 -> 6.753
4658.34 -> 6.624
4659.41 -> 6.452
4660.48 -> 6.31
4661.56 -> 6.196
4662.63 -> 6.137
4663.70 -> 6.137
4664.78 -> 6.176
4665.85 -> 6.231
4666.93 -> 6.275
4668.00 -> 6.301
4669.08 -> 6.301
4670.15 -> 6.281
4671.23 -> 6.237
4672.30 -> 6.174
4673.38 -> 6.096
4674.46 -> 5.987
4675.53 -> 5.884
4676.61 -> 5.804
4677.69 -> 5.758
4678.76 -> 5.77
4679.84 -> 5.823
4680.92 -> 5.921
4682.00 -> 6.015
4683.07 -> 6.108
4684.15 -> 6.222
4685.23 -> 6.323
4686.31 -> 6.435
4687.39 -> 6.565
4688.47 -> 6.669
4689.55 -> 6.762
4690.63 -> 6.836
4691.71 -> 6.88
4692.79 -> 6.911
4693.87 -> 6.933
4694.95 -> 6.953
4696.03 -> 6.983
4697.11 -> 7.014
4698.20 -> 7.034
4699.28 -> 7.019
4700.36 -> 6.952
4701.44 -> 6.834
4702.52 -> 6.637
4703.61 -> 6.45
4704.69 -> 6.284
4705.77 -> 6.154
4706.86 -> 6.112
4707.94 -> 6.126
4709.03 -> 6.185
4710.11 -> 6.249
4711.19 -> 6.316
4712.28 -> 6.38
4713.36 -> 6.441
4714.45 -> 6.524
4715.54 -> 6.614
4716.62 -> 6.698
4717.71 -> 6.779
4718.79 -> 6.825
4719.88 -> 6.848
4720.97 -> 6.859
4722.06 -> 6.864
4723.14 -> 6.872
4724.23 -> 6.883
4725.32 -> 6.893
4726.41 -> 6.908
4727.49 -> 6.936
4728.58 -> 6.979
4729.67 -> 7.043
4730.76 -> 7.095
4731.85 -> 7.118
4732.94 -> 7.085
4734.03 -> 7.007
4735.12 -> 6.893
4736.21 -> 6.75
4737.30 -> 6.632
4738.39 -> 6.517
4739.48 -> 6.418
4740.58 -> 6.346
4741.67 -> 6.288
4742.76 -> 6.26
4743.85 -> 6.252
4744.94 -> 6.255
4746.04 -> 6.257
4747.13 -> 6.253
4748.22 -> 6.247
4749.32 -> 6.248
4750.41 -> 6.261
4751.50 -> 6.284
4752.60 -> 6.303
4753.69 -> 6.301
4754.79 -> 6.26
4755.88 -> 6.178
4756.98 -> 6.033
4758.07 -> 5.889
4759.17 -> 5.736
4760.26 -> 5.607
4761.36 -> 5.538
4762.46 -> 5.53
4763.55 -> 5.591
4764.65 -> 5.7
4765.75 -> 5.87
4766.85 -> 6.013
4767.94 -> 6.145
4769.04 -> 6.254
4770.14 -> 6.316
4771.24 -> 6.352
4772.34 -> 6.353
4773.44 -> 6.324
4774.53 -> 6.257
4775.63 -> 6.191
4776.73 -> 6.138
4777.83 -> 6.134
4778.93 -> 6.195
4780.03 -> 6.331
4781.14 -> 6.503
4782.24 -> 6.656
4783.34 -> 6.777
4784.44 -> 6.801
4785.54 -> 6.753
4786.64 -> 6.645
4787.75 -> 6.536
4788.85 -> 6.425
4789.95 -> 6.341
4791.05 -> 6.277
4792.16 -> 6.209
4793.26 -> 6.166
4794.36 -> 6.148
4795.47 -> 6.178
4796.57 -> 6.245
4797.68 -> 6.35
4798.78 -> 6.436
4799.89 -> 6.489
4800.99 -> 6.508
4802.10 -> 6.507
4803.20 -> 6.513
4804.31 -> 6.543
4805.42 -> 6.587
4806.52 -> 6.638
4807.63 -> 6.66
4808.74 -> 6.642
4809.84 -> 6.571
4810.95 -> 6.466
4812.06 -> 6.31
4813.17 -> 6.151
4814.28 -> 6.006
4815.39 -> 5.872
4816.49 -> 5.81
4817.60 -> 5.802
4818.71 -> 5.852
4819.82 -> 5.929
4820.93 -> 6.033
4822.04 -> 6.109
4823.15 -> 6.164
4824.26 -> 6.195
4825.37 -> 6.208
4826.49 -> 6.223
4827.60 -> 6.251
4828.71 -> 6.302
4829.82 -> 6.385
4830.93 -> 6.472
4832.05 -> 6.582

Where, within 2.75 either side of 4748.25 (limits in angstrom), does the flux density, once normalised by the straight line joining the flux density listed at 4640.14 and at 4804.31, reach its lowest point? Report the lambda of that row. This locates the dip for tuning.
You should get 4748.22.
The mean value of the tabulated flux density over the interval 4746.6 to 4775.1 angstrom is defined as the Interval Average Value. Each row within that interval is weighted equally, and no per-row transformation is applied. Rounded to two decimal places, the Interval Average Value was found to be 6.07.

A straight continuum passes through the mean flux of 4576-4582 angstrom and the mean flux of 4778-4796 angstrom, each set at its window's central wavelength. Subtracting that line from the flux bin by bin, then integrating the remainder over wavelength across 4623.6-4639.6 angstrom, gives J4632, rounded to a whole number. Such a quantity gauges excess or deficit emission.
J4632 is 12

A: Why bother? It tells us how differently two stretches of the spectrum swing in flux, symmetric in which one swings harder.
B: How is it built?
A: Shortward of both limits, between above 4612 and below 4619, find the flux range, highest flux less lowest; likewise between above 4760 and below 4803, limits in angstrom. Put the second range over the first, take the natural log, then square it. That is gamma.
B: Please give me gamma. 2.8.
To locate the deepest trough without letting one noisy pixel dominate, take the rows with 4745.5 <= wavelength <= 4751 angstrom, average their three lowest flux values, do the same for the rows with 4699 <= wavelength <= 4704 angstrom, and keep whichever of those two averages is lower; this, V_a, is 6.25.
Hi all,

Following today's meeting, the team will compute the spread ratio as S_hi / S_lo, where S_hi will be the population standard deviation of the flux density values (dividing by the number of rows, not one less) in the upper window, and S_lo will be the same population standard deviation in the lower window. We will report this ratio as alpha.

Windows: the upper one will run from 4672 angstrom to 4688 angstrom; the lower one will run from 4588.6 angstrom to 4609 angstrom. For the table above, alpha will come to 2.1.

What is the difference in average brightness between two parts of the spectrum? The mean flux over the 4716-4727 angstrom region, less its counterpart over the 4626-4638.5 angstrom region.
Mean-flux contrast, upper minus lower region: -0.35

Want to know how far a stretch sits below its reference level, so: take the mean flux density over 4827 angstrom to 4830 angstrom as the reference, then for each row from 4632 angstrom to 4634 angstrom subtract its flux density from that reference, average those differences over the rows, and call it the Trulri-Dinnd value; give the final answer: -1.0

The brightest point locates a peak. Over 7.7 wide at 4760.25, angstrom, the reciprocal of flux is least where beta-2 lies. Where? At 4756.98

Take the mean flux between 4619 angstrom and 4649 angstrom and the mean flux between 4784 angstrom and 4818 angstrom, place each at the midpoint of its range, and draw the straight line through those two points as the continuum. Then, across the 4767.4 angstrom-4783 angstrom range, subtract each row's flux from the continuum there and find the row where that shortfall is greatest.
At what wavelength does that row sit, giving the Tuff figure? 4767.94 angstrom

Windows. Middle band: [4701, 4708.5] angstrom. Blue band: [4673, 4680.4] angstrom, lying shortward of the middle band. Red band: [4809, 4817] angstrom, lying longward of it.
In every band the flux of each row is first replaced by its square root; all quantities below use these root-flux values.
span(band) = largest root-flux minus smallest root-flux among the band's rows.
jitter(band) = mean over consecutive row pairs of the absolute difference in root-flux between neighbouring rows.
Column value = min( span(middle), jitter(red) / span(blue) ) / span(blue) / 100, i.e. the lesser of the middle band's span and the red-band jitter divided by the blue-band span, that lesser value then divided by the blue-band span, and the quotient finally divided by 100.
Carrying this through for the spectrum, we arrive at 0.020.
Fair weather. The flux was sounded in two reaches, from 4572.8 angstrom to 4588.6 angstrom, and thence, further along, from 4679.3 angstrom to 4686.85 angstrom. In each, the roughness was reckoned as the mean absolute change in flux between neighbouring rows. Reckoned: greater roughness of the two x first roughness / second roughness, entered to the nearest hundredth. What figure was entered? 0.17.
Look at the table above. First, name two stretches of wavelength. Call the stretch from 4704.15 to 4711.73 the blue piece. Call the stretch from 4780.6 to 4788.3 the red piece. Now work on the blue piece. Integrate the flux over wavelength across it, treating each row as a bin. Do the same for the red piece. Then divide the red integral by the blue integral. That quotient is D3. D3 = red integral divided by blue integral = 1.09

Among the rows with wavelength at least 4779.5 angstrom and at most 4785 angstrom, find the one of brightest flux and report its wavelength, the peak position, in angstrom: 4784.44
